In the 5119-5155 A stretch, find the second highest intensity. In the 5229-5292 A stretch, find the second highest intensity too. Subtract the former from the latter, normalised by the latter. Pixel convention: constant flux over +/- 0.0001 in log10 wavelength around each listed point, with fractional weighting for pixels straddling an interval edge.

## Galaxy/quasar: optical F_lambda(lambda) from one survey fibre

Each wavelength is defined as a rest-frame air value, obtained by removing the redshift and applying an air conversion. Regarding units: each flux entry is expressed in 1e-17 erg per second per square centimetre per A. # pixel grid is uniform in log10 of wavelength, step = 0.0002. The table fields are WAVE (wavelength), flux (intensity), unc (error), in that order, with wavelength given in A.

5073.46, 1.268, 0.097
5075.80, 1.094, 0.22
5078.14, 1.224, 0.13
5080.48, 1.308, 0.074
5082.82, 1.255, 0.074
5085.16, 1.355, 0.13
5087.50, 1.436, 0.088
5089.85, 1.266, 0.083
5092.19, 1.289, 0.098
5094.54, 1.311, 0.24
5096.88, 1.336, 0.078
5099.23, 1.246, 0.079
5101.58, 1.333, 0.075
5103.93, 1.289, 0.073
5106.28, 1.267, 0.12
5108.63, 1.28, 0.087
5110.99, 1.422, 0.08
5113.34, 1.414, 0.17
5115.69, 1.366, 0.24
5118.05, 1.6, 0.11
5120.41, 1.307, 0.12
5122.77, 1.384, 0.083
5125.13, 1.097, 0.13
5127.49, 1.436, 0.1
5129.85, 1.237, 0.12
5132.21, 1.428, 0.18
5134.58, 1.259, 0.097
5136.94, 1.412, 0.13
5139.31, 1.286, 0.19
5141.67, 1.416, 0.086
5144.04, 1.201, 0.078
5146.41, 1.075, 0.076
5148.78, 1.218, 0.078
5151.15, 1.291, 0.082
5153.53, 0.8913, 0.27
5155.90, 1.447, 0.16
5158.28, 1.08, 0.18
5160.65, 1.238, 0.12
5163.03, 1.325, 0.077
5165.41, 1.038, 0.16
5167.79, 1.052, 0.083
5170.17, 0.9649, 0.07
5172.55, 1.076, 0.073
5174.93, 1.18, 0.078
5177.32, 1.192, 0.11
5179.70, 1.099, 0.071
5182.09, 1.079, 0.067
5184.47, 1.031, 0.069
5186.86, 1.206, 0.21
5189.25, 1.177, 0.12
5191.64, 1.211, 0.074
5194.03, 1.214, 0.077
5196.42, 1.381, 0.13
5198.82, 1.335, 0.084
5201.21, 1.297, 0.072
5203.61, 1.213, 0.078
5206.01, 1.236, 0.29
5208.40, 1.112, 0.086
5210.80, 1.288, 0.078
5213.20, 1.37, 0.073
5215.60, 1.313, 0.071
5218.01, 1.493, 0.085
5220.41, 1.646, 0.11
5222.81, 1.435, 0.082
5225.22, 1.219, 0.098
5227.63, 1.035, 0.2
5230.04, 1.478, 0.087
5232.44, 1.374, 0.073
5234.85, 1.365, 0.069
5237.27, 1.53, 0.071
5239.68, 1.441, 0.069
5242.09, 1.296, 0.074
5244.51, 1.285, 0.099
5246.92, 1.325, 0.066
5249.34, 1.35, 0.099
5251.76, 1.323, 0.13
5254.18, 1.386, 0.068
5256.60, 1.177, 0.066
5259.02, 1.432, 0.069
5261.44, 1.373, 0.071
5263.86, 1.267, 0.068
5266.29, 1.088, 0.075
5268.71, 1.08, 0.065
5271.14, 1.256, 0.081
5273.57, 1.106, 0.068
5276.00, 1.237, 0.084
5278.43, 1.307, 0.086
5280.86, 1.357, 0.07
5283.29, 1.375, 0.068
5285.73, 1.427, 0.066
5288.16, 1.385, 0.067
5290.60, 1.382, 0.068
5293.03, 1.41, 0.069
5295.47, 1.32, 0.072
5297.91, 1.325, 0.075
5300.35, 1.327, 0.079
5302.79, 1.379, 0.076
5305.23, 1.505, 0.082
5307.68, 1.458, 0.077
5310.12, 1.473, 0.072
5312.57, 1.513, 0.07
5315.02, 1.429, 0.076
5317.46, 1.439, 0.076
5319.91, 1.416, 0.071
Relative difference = 0.03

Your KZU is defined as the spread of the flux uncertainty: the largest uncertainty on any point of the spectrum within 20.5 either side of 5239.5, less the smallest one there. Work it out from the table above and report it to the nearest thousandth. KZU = 0.134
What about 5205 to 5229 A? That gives 0.219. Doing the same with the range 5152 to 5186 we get 0.203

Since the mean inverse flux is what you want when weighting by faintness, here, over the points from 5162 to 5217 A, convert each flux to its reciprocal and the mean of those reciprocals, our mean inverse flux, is 0.85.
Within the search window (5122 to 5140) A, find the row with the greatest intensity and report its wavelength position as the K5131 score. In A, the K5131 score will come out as 5127.49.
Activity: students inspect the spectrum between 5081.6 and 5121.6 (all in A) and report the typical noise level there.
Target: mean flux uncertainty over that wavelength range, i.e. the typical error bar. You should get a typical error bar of 0.114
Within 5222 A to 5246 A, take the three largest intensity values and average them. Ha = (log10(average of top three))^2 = 0.029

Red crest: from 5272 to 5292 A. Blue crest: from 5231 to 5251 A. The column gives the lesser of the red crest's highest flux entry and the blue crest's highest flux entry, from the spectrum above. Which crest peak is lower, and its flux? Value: 1.43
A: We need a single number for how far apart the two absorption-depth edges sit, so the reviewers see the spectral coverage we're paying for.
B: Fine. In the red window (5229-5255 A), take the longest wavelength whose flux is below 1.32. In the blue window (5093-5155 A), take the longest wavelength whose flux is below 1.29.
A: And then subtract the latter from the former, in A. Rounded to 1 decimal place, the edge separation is 91.0 A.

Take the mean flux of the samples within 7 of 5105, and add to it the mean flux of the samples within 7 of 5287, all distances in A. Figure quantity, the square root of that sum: 1.64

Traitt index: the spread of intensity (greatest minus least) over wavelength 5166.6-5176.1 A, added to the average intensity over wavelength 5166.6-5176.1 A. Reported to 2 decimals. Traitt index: 1.28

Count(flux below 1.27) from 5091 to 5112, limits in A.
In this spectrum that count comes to 2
